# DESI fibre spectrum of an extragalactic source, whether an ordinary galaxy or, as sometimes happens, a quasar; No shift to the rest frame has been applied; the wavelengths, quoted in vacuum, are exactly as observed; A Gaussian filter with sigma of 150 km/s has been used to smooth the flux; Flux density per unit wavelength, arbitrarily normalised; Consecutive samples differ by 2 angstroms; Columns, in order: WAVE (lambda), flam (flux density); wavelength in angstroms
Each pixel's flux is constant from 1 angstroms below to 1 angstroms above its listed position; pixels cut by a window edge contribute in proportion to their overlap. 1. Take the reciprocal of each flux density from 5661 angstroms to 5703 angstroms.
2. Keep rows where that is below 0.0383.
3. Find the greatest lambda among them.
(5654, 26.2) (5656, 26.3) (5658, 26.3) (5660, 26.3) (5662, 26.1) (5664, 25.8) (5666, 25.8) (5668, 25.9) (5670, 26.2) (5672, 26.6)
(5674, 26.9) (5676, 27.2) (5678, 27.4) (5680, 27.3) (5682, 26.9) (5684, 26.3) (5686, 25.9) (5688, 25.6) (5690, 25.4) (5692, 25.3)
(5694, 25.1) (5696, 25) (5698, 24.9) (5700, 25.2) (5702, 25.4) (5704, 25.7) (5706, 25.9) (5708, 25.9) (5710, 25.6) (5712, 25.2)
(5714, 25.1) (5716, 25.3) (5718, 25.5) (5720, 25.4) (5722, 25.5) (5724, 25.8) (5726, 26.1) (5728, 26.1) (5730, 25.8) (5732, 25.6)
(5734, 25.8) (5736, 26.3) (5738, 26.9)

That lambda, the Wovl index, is 5684 angstroms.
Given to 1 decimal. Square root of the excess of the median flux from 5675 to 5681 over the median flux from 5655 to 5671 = 1.1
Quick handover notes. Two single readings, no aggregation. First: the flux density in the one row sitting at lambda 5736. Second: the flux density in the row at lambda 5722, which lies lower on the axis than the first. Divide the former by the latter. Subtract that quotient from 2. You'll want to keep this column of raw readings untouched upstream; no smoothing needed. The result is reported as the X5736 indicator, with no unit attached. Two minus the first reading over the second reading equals 0.969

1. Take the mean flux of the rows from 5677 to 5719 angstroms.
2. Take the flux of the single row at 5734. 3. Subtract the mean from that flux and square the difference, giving 0.01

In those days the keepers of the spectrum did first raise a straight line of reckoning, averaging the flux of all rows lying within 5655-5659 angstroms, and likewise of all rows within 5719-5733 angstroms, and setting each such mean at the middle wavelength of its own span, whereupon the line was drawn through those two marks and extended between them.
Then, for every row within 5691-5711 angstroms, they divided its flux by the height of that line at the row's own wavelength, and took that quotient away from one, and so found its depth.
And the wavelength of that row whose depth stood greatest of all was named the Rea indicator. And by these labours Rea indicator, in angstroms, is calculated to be 5698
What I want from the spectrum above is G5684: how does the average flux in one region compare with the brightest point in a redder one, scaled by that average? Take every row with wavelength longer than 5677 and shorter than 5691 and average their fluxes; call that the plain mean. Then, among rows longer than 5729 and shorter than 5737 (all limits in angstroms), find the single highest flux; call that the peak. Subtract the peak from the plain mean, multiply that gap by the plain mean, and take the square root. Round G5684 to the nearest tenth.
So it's 1.6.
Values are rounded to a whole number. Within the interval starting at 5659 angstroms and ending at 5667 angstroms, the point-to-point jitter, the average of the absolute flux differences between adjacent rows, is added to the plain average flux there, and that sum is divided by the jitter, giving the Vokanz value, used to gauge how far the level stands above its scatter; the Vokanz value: 157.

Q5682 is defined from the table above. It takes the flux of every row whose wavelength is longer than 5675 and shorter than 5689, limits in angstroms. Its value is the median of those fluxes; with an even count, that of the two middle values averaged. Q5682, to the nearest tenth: 26.9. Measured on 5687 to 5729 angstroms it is 25.4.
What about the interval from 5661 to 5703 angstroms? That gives 25.9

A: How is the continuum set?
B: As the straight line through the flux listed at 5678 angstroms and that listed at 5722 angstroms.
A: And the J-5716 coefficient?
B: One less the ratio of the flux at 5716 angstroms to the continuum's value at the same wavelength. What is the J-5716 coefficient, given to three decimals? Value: 0.018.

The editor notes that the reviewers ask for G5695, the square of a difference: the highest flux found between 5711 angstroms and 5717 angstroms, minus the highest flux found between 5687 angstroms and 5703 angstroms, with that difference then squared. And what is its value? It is 0.1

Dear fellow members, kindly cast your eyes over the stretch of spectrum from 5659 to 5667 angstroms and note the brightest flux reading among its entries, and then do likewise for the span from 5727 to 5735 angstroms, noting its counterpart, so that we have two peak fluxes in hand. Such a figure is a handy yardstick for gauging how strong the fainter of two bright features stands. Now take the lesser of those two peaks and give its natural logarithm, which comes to 3.26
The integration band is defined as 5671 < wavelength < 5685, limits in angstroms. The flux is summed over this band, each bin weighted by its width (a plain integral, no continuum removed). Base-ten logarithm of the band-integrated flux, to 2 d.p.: 2.58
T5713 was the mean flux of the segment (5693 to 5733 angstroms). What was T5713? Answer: 25.5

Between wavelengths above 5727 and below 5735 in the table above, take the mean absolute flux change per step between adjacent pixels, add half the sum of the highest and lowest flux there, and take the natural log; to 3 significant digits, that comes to 3.26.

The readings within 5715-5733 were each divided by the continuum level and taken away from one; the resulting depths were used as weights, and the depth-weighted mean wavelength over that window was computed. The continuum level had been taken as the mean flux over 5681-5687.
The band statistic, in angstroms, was 5722.7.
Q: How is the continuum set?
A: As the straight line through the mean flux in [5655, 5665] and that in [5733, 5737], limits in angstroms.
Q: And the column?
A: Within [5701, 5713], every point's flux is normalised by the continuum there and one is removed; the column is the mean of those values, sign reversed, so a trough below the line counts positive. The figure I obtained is 0.018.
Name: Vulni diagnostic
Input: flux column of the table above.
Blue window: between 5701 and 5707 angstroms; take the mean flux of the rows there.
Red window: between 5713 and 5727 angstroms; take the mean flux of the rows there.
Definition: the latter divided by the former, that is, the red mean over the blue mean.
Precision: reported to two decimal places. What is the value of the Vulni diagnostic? 0.99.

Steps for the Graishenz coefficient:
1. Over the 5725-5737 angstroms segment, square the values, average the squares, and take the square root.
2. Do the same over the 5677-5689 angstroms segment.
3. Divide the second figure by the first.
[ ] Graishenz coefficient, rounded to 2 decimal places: 1.02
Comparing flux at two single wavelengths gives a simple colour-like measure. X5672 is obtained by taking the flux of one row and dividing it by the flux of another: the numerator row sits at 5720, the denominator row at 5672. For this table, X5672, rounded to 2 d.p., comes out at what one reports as 0.95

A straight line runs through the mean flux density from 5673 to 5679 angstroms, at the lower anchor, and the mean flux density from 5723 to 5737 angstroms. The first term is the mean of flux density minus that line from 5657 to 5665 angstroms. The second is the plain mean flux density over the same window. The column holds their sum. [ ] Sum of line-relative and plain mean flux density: 24.7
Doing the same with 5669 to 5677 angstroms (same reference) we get 26.2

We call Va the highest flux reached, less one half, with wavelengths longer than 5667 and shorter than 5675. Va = 26.4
